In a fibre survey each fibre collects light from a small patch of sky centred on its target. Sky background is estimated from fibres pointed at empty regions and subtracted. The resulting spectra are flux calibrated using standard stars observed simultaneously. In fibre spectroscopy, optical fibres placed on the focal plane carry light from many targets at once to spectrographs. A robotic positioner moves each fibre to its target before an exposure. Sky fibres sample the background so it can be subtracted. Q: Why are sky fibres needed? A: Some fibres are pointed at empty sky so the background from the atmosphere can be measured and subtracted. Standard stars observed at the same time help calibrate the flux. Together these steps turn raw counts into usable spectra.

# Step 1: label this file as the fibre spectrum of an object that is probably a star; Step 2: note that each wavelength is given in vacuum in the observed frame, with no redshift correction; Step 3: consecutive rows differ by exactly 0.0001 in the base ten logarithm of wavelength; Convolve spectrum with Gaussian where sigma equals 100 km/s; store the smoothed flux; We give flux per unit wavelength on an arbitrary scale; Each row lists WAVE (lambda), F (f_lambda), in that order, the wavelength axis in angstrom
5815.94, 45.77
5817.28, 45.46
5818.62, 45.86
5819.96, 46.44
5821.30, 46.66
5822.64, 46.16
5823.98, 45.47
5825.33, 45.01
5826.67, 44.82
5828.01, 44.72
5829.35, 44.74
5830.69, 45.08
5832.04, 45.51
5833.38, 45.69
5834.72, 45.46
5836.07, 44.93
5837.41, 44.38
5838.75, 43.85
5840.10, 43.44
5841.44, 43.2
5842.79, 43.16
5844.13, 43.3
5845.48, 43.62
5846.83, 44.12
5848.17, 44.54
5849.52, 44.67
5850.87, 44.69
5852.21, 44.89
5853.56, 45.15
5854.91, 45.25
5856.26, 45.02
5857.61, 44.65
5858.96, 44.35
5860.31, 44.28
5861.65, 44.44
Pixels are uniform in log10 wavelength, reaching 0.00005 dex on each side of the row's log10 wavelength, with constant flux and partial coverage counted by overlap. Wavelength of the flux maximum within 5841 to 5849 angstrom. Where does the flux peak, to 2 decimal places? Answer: 5848.17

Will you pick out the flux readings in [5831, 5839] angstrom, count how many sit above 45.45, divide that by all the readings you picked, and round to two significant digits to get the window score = 0.50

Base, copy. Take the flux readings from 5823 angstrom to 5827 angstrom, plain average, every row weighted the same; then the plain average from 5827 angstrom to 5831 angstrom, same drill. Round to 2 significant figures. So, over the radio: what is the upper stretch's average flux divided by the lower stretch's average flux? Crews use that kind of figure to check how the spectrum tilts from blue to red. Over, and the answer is 0.99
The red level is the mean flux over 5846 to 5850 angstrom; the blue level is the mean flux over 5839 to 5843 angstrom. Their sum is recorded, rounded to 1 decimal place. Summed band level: 87.7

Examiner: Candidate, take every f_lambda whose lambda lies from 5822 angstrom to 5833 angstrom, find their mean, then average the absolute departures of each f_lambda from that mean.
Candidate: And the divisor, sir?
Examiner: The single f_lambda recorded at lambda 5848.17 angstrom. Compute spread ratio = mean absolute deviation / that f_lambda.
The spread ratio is 0.0088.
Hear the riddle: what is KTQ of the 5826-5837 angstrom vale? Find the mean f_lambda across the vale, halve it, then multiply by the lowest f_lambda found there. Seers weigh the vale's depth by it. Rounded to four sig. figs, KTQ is 1009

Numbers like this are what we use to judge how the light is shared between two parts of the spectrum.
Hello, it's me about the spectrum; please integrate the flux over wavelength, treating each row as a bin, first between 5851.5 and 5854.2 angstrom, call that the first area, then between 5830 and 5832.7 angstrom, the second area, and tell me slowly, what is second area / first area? 1.00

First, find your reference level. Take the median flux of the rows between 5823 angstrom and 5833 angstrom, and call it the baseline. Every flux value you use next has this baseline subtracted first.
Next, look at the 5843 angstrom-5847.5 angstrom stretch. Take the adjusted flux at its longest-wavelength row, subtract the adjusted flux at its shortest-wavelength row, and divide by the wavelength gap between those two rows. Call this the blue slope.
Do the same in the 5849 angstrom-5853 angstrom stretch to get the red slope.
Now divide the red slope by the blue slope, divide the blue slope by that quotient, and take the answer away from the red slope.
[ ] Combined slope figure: -1.05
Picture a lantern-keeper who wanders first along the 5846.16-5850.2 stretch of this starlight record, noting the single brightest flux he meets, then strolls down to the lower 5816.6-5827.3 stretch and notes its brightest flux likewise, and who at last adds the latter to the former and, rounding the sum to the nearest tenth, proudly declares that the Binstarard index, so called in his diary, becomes 91.3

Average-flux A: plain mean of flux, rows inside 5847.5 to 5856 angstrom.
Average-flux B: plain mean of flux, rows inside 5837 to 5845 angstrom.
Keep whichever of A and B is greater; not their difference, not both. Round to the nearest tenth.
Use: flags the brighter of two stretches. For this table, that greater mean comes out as 44.9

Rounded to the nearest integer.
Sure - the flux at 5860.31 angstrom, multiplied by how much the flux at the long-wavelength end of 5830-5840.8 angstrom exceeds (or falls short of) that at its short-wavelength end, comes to -73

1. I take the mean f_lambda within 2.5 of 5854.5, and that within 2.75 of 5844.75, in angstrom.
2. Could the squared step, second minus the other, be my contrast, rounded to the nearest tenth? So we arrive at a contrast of 2.3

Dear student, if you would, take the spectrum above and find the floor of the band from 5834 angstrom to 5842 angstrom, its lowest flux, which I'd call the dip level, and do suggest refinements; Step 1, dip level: 43.2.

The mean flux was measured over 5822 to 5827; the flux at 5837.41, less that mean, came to -1.0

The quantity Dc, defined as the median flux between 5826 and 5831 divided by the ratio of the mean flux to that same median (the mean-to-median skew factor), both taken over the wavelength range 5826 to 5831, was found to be 44.7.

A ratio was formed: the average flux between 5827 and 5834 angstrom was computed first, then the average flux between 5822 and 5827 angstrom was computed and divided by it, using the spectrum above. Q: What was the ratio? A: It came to 1.00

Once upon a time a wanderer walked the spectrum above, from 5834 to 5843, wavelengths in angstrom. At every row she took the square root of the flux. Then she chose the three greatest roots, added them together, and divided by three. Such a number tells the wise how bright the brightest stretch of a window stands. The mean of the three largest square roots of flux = 6.70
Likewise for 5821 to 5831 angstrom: 6.79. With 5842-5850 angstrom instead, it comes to 6.67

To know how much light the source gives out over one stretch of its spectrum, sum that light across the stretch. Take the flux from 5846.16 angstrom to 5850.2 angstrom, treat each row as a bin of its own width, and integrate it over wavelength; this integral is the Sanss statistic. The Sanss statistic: 180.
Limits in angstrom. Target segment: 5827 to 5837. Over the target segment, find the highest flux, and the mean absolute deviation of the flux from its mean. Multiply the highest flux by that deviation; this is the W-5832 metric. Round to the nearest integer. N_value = 15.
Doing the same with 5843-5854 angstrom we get 23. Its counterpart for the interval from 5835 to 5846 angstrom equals 22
